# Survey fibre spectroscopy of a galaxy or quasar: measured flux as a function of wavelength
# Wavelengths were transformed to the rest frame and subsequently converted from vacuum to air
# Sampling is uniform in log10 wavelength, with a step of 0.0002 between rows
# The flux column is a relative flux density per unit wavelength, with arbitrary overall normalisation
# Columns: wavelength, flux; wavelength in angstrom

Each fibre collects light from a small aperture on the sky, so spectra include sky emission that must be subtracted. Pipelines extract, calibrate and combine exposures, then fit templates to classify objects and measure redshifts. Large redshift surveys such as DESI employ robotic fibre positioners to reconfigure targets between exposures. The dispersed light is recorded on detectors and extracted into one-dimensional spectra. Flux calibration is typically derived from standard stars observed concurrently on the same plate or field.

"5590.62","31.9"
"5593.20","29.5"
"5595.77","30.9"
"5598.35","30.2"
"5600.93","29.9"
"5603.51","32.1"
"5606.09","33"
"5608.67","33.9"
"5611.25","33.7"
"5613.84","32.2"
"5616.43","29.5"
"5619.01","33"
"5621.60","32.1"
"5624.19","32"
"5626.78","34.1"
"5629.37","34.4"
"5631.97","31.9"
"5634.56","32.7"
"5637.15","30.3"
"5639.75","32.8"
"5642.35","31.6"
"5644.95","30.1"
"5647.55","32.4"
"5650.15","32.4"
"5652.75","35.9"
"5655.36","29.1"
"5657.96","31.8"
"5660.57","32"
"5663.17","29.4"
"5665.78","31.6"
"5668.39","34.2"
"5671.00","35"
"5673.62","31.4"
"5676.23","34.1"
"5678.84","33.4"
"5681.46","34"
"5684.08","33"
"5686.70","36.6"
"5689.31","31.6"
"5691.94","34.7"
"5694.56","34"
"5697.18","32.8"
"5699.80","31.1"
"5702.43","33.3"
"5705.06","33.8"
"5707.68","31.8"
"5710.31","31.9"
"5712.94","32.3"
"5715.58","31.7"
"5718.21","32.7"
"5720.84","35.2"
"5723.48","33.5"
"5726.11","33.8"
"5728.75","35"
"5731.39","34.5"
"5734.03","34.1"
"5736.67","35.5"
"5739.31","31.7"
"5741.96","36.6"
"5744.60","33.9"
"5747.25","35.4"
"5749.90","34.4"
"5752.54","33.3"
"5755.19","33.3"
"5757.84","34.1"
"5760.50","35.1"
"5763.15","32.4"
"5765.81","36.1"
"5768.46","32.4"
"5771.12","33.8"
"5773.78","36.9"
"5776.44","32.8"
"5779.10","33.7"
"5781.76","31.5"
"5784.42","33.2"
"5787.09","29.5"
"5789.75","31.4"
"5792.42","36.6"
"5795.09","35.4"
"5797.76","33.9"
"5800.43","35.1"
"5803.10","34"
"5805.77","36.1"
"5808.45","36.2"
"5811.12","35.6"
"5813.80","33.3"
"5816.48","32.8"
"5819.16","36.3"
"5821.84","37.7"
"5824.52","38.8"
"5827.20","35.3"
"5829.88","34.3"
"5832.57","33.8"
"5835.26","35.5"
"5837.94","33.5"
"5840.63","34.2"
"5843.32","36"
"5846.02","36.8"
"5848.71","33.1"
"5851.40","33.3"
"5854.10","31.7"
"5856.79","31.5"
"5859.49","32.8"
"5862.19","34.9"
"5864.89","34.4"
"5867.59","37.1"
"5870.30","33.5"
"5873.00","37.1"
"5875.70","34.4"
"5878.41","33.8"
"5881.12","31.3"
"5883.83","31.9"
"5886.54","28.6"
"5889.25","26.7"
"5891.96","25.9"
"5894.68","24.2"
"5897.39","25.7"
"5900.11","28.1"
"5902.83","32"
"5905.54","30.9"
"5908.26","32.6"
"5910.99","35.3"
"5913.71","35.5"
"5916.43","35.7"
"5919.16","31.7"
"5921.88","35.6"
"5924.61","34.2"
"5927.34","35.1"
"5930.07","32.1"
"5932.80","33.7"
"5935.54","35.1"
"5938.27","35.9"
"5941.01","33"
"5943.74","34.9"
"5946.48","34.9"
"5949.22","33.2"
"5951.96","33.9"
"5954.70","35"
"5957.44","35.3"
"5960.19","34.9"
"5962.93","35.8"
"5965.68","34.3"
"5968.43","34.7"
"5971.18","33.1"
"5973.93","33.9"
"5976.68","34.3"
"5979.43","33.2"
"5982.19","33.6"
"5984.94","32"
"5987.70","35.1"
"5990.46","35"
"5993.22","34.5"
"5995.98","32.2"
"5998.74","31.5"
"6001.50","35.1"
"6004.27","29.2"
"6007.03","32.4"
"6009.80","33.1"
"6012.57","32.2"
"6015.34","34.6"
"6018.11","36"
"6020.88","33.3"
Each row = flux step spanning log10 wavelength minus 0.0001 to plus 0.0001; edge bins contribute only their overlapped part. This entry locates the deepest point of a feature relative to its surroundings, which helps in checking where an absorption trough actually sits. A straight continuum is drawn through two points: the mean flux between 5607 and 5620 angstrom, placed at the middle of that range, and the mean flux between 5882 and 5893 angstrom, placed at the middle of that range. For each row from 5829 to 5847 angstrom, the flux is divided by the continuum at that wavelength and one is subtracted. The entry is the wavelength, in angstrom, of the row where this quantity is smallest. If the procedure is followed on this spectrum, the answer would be 5837.94 angstrom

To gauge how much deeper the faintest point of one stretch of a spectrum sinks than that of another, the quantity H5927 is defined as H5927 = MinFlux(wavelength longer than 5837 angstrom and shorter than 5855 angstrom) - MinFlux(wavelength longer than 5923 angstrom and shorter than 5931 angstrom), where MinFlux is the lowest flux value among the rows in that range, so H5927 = 0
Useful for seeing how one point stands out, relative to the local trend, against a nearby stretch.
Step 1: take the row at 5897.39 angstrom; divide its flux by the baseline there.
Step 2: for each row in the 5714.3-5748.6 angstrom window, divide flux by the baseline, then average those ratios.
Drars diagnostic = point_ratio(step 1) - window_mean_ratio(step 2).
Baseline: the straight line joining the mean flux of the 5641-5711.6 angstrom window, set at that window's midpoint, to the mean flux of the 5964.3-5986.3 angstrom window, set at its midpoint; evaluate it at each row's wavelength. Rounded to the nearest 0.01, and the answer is -0.27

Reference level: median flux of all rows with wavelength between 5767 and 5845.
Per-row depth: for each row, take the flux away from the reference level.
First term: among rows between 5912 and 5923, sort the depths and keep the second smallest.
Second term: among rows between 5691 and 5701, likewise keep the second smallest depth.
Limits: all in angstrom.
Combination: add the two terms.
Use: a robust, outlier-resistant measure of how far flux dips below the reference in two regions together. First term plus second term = -1.2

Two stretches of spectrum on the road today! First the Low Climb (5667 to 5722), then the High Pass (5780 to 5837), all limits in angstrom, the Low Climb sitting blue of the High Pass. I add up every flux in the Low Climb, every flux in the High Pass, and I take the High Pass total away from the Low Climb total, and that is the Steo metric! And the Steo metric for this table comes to -28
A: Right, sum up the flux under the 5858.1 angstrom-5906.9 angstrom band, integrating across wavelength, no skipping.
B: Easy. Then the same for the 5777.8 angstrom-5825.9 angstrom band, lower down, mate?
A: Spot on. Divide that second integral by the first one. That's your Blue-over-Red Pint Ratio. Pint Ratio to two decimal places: 1.09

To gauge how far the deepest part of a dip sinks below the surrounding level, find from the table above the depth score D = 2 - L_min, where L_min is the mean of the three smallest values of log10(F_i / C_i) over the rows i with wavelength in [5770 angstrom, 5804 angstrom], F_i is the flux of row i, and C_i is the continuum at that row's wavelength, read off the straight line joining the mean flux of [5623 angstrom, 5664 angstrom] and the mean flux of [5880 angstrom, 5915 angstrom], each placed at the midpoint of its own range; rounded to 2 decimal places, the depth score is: 2.00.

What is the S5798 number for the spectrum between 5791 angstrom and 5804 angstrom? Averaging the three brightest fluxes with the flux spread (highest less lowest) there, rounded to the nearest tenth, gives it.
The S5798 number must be 19.2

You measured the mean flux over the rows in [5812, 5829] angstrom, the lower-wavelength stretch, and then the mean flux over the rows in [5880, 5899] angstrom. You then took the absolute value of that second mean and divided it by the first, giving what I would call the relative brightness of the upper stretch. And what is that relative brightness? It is 0.78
